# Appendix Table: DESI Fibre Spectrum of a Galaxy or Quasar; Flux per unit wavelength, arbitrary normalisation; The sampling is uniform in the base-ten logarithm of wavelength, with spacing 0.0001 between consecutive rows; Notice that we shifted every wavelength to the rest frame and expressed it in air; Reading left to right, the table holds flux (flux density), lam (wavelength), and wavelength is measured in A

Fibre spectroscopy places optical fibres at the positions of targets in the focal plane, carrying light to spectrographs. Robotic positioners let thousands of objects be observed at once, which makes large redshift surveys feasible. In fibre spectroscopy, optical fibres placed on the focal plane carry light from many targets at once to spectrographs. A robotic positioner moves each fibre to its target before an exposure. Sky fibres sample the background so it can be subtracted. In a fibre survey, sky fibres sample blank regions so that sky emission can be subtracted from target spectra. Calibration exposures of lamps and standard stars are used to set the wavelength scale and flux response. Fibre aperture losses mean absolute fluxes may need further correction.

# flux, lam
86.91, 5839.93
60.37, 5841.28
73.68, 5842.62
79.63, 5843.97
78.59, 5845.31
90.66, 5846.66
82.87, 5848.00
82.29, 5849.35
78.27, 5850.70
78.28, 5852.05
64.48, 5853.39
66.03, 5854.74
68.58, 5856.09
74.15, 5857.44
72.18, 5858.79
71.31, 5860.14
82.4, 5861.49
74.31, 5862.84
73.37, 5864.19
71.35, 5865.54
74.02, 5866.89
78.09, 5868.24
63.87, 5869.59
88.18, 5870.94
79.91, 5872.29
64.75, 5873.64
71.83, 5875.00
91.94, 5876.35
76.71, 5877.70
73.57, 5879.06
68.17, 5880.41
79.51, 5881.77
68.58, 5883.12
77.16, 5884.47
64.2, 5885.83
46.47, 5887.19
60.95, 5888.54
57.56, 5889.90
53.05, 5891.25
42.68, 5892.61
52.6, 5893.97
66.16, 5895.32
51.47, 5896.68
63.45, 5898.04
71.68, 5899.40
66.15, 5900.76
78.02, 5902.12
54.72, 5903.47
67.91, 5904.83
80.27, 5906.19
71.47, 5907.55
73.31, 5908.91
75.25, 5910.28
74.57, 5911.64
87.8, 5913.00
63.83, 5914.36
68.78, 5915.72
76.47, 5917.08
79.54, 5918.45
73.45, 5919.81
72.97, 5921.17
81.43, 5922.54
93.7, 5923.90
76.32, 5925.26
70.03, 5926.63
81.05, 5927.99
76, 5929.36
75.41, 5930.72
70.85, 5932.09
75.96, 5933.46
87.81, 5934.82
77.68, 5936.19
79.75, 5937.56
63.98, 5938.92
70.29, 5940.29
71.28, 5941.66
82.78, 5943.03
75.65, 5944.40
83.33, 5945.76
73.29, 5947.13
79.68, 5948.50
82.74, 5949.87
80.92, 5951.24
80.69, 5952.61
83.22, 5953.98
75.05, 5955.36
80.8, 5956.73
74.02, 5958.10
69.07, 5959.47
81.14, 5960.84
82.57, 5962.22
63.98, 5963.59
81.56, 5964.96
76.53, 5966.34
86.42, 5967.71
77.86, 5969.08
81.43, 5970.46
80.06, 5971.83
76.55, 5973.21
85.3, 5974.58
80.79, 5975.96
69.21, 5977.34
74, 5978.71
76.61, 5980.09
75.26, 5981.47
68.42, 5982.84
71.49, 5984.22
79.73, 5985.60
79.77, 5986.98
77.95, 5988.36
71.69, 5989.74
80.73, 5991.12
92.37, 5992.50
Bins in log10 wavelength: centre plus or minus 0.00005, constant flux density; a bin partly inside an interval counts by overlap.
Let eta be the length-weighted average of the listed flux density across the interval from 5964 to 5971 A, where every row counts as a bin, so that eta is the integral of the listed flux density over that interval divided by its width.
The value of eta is 80.1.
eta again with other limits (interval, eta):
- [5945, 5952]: 80.0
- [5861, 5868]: 75.1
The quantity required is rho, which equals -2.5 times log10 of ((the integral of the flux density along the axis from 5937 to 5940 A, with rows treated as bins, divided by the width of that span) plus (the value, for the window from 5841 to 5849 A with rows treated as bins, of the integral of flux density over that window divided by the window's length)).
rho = -5.44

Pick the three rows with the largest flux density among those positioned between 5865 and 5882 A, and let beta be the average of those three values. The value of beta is 86.7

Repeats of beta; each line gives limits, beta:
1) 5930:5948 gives 84.6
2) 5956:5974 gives 83.5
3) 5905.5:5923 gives 83.2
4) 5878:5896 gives 76.7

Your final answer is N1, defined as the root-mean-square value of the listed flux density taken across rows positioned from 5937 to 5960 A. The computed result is 77.1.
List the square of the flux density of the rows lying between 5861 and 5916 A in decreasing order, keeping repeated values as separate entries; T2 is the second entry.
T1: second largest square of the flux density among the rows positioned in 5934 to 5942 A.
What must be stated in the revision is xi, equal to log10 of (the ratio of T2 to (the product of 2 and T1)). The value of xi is -0.21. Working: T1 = 6360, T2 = 7776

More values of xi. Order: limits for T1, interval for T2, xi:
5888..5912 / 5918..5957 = -0.20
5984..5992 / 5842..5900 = -0.19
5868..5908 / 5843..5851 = -0.35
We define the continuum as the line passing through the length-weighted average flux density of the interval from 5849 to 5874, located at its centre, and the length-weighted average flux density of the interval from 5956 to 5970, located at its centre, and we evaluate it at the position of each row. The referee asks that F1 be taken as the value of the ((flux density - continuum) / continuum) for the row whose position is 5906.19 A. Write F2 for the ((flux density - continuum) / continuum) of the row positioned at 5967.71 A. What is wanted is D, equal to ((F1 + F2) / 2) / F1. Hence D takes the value 1.40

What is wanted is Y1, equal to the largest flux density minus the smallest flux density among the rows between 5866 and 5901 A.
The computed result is 49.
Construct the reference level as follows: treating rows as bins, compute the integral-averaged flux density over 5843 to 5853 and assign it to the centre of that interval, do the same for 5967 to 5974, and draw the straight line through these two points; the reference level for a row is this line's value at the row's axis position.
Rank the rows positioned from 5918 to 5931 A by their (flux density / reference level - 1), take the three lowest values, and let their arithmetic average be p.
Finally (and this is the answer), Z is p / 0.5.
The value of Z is -0.21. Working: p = -0.11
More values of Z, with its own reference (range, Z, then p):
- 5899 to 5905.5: -0.44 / -0.22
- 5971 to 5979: -0.18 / -0.09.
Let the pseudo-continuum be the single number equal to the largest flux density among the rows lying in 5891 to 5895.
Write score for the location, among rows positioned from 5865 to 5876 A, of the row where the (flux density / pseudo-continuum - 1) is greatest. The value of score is 5870.94 A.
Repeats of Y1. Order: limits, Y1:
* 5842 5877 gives 28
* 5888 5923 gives 45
